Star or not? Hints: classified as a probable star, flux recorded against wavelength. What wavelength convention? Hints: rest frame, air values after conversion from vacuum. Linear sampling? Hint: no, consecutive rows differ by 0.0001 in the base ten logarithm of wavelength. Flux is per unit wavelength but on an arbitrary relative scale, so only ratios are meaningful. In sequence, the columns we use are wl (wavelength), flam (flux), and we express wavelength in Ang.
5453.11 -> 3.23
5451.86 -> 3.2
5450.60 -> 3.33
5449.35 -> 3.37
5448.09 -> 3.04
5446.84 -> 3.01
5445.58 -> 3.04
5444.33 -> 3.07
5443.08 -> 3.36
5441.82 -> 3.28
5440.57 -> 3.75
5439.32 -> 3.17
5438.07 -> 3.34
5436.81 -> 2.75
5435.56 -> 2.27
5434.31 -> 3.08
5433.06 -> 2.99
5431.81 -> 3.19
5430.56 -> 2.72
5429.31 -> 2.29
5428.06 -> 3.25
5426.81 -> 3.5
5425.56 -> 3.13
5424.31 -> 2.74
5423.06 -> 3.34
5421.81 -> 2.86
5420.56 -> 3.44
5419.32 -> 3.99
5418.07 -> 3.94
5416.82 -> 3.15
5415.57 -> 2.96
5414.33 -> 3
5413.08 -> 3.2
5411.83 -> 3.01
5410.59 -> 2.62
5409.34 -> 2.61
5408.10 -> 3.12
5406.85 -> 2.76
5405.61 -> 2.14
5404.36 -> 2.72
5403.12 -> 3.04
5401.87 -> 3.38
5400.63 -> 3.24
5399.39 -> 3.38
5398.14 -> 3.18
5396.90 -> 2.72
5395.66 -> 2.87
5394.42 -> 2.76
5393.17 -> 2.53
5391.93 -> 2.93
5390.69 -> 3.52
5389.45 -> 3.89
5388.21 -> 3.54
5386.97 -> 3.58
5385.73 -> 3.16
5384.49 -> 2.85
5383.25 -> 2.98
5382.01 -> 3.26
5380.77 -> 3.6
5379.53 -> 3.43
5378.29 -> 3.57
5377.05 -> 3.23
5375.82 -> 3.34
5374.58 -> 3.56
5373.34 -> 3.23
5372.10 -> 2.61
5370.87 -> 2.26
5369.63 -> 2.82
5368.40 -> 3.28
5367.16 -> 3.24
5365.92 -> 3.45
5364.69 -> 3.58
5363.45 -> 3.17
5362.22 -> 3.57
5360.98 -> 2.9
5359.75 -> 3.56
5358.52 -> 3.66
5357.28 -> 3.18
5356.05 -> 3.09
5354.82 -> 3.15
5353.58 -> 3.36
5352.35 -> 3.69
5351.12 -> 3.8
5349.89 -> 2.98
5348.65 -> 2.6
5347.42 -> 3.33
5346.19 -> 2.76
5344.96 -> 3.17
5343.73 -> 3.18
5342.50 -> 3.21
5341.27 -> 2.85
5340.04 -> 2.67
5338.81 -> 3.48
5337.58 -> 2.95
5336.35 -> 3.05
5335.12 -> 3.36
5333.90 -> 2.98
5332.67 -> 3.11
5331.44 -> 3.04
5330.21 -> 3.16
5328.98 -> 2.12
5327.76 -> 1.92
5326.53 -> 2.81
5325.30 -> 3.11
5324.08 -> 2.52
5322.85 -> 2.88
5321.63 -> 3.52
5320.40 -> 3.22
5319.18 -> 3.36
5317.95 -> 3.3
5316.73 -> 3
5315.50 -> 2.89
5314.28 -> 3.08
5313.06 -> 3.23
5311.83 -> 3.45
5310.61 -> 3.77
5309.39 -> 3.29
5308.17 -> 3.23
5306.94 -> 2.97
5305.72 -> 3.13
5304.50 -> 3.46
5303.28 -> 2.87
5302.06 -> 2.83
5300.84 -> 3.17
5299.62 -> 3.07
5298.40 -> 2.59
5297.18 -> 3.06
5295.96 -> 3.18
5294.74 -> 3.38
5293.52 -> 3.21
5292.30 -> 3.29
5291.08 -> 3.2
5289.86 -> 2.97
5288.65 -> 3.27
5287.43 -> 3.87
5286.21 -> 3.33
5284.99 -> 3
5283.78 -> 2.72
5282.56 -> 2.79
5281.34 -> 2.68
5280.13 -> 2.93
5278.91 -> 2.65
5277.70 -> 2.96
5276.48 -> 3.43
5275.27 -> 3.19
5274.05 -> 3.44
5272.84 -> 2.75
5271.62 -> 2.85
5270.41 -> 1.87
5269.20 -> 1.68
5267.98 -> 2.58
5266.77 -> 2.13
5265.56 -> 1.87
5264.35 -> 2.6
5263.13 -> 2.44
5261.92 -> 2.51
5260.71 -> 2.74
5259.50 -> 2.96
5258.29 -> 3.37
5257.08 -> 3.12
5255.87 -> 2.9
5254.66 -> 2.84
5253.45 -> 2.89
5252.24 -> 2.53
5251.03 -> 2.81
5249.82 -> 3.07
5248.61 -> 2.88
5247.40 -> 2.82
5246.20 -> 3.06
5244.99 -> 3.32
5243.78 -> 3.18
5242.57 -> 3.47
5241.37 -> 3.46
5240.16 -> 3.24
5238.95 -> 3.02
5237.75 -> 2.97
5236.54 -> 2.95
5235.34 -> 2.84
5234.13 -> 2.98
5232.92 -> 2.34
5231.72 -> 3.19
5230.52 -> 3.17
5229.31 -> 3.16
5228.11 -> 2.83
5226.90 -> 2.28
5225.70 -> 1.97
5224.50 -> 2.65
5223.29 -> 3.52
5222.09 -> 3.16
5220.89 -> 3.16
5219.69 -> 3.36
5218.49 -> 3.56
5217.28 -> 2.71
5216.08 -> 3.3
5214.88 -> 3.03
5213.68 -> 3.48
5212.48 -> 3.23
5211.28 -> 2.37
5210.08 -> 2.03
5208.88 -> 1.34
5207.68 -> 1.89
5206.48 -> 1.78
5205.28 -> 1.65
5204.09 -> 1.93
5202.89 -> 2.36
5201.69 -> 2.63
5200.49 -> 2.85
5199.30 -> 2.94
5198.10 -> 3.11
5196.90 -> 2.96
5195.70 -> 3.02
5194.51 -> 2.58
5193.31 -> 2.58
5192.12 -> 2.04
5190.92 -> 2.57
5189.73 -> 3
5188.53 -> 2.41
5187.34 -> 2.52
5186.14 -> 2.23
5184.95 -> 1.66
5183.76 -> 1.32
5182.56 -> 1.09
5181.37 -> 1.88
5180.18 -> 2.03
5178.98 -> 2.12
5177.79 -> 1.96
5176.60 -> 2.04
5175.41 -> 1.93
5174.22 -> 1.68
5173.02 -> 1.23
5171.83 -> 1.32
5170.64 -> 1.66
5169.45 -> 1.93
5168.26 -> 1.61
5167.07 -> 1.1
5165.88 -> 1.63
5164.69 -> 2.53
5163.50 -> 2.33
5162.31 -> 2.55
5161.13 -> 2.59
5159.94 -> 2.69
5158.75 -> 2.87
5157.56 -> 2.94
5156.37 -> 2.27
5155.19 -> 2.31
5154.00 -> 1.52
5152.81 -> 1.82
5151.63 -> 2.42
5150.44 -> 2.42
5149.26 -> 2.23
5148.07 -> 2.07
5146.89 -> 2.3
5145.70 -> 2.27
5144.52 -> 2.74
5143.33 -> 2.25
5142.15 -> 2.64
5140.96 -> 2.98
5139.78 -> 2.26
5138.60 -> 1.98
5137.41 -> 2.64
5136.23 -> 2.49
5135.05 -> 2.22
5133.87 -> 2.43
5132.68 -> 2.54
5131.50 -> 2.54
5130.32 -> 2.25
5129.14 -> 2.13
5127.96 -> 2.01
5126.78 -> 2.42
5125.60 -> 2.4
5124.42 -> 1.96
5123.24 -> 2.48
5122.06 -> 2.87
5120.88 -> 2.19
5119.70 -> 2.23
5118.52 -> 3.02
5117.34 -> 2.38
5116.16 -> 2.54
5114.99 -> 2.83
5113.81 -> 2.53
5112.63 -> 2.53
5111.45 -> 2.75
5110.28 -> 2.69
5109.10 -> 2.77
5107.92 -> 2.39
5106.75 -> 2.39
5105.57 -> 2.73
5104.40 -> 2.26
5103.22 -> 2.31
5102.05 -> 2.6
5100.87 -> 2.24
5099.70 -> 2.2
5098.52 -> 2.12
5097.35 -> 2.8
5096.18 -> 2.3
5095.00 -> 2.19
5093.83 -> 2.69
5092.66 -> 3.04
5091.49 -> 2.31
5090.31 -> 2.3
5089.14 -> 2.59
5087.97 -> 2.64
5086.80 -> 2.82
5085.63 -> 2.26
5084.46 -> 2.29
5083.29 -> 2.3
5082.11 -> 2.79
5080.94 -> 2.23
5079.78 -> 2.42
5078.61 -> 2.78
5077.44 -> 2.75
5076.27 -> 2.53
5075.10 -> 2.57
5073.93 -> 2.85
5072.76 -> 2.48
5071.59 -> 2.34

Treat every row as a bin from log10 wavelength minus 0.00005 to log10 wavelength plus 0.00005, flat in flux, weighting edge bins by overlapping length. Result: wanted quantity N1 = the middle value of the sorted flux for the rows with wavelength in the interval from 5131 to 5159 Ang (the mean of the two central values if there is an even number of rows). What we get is 2.4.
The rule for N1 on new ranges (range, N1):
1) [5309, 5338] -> 3.1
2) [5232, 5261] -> 3.0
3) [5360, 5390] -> 3.3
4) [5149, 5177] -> 2.1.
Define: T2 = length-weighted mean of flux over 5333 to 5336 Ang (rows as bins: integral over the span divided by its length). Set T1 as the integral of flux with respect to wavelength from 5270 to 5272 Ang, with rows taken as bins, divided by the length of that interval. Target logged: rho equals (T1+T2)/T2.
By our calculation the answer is 1.75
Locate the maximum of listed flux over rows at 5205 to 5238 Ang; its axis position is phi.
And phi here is 5218.49 Ang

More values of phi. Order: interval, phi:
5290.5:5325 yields 5310.61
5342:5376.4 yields 5351.12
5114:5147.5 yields 5118.52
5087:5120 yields 5092.66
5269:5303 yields 5287.43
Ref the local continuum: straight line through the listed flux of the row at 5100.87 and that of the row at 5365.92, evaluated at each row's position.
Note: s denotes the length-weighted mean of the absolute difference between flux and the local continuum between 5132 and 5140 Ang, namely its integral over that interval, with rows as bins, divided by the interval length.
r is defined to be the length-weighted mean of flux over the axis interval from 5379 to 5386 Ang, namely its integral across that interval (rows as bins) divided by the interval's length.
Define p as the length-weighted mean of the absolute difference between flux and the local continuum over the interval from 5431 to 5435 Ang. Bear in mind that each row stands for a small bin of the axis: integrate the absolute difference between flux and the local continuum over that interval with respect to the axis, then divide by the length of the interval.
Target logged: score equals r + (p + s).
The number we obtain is 4.10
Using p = 0.7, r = 3.21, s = 0.18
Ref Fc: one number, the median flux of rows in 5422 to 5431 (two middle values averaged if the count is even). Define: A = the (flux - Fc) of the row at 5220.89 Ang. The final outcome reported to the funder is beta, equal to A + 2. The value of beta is 2.0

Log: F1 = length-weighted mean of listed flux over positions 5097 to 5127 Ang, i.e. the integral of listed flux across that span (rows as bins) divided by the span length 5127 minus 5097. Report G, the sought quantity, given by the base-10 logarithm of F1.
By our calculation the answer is 0.40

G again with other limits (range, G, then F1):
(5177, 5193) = 0.32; 2.1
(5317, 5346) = 0.48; 3.0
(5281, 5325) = 0.50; 3.1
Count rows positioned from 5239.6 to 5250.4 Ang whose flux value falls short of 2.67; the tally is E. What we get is 0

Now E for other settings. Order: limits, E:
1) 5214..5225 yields 1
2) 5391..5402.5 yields 1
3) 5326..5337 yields 2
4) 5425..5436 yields 2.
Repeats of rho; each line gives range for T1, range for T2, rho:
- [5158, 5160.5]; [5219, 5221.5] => 1.85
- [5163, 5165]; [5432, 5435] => 1.79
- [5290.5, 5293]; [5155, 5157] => 2.41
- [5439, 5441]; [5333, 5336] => 2.10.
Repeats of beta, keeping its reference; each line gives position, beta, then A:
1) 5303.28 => 1.7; -0.26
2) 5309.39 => 2.2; 0.16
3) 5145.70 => 1.1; -0.86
